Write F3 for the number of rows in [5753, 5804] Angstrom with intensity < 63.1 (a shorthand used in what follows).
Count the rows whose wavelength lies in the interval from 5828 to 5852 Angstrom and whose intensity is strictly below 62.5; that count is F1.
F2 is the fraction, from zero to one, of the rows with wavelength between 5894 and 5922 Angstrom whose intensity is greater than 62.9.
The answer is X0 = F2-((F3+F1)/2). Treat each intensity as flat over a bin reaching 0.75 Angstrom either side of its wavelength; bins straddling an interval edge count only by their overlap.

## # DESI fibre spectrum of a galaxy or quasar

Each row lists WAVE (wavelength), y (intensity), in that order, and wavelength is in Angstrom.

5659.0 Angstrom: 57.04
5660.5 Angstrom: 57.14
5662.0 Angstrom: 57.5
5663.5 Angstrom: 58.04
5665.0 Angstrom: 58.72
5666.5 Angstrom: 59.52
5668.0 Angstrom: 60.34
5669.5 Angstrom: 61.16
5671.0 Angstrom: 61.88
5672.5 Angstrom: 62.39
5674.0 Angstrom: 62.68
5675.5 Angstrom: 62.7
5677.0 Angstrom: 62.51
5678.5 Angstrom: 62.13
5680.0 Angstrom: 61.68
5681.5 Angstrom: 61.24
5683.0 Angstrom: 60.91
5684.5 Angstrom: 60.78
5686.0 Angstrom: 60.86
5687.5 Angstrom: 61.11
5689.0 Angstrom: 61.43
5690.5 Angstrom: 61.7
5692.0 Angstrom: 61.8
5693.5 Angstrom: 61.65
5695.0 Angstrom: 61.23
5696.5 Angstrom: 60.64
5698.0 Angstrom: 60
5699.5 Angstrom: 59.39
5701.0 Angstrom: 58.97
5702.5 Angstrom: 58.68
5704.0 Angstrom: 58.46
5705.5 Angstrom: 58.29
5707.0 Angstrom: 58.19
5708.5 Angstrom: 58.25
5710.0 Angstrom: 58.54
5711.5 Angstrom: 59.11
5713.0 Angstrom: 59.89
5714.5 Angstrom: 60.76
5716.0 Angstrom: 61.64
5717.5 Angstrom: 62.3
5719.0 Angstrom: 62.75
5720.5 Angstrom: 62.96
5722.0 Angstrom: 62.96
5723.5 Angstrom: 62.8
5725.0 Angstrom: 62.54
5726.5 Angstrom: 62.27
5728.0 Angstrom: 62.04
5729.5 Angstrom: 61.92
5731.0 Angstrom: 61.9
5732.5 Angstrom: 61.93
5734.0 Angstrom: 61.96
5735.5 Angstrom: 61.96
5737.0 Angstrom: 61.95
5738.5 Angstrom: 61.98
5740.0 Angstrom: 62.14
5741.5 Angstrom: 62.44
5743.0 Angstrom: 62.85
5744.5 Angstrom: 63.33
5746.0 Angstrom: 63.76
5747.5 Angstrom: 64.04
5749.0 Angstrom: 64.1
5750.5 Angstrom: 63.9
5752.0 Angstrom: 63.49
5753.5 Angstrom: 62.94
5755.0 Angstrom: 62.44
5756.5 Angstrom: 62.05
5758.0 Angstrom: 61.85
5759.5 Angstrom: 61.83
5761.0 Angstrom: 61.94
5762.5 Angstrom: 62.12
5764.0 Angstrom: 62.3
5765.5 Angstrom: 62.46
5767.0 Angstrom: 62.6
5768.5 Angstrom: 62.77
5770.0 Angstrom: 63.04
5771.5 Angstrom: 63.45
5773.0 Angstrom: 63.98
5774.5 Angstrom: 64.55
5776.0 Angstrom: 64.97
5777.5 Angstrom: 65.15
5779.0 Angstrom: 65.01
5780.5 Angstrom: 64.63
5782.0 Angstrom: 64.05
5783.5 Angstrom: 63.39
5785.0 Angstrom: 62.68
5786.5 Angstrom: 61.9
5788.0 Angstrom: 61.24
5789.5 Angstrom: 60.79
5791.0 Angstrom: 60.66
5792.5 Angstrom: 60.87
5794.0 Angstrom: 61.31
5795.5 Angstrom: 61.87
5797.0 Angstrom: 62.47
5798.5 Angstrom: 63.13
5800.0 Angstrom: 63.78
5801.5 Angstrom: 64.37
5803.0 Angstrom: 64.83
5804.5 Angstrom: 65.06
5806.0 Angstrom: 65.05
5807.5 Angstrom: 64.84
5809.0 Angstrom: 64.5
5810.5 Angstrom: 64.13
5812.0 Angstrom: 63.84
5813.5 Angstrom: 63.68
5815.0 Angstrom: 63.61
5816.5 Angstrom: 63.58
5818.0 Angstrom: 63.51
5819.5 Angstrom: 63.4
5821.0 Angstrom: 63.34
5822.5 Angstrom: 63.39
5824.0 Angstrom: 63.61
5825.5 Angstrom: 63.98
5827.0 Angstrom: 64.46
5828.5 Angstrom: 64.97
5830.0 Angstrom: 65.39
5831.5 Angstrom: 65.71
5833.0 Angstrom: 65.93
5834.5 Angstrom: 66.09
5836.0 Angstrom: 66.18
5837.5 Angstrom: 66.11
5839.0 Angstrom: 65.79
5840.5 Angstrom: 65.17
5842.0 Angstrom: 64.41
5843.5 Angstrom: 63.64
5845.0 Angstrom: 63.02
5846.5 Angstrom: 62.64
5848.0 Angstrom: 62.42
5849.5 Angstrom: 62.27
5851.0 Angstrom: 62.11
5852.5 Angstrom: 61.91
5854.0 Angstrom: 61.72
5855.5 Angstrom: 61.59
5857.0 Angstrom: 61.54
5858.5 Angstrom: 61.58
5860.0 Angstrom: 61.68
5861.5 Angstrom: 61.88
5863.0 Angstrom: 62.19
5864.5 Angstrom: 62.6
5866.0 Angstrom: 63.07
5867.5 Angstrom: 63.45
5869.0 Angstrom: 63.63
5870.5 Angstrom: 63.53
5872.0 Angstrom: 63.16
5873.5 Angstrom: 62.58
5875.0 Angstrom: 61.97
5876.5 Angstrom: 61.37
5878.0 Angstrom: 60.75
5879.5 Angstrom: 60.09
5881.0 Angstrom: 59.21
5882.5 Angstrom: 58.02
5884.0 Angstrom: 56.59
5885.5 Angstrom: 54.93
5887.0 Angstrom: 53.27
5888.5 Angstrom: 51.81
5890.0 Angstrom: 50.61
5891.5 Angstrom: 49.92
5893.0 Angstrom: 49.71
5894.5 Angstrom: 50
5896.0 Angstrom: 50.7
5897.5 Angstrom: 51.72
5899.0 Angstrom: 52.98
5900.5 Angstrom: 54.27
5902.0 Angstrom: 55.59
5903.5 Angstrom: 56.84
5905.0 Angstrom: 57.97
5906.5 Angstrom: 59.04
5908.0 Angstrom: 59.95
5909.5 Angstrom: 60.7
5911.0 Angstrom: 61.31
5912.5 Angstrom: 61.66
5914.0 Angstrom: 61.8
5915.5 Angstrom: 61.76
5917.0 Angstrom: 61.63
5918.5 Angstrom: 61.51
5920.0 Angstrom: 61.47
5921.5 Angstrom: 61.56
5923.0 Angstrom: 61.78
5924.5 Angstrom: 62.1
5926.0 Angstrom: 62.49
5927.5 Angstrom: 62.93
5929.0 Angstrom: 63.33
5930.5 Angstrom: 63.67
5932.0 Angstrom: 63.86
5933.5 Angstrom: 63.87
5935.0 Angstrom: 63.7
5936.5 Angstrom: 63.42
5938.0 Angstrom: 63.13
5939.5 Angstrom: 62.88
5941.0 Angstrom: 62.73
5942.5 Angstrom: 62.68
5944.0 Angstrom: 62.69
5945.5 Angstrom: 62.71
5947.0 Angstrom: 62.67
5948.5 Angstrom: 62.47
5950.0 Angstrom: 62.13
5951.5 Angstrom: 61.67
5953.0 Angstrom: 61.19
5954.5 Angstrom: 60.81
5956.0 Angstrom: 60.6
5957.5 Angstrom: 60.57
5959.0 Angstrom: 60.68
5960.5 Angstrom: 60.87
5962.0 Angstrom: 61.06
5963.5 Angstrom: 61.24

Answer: -12.0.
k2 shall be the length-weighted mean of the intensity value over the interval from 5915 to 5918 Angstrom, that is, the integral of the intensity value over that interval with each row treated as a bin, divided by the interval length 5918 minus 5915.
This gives 61.7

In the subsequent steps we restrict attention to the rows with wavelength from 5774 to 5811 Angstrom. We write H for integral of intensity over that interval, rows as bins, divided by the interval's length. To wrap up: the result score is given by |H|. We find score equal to 63.4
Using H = 63.4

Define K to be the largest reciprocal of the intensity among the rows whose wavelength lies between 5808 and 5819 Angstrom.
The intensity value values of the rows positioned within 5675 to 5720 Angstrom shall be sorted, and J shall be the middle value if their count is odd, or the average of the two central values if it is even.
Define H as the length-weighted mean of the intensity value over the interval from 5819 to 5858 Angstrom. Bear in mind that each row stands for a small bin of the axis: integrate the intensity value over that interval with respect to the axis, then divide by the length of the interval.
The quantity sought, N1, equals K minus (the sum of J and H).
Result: -125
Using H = 63.9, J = 60.9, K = 0.0157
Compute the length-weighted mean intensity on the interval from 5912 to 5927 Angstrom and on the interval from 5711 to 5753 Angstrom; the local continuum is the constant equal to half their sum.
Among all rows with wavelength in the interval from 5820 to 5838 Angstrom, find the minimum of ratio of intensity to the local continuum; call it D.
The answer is 1.02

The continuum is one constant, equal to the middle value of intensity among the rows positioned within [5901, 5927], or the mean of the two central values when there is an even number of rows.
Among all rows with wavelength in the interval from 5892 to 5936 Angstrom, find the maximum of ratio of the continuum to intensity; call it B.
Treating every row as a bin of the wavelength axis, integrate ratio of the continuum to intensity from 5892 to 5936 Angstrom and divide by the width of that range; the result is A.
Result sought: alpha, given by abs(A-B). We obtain 0.193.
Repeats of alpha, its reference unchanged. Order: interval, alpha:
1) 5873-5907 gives 0.124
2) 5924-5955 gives 0.031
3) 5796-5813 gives 0.025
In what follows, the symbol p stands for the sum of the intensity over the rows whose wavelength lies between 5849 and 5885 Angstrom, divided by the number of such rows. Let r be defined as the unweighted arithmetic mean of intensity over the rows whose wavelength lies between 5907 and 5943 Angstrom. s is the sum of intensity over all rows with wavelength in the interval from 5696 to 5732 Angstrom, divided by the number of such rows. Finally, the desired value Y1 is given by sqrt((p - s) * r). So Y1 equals 8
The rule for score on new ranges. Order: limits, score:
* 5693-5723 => 60.2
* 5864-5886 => 61.0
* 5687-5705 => 60.4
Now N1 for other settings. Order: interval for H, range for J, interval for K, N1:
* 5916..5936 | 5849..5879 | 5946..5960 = -125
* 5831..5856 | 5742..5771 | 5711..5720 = -127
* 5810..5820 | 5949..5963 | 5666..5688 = -125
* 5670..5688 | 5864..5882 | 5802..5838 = -124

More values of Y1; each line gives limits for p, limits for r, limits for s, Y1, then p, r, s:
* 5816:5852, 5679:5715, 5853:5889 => 15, 64.2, 60.1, 60.5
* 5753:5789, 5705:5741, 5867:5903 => 20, 63.1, 61.3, 56.7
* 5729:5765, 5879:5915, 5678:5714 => 11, 62.5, 55.8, 60.2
